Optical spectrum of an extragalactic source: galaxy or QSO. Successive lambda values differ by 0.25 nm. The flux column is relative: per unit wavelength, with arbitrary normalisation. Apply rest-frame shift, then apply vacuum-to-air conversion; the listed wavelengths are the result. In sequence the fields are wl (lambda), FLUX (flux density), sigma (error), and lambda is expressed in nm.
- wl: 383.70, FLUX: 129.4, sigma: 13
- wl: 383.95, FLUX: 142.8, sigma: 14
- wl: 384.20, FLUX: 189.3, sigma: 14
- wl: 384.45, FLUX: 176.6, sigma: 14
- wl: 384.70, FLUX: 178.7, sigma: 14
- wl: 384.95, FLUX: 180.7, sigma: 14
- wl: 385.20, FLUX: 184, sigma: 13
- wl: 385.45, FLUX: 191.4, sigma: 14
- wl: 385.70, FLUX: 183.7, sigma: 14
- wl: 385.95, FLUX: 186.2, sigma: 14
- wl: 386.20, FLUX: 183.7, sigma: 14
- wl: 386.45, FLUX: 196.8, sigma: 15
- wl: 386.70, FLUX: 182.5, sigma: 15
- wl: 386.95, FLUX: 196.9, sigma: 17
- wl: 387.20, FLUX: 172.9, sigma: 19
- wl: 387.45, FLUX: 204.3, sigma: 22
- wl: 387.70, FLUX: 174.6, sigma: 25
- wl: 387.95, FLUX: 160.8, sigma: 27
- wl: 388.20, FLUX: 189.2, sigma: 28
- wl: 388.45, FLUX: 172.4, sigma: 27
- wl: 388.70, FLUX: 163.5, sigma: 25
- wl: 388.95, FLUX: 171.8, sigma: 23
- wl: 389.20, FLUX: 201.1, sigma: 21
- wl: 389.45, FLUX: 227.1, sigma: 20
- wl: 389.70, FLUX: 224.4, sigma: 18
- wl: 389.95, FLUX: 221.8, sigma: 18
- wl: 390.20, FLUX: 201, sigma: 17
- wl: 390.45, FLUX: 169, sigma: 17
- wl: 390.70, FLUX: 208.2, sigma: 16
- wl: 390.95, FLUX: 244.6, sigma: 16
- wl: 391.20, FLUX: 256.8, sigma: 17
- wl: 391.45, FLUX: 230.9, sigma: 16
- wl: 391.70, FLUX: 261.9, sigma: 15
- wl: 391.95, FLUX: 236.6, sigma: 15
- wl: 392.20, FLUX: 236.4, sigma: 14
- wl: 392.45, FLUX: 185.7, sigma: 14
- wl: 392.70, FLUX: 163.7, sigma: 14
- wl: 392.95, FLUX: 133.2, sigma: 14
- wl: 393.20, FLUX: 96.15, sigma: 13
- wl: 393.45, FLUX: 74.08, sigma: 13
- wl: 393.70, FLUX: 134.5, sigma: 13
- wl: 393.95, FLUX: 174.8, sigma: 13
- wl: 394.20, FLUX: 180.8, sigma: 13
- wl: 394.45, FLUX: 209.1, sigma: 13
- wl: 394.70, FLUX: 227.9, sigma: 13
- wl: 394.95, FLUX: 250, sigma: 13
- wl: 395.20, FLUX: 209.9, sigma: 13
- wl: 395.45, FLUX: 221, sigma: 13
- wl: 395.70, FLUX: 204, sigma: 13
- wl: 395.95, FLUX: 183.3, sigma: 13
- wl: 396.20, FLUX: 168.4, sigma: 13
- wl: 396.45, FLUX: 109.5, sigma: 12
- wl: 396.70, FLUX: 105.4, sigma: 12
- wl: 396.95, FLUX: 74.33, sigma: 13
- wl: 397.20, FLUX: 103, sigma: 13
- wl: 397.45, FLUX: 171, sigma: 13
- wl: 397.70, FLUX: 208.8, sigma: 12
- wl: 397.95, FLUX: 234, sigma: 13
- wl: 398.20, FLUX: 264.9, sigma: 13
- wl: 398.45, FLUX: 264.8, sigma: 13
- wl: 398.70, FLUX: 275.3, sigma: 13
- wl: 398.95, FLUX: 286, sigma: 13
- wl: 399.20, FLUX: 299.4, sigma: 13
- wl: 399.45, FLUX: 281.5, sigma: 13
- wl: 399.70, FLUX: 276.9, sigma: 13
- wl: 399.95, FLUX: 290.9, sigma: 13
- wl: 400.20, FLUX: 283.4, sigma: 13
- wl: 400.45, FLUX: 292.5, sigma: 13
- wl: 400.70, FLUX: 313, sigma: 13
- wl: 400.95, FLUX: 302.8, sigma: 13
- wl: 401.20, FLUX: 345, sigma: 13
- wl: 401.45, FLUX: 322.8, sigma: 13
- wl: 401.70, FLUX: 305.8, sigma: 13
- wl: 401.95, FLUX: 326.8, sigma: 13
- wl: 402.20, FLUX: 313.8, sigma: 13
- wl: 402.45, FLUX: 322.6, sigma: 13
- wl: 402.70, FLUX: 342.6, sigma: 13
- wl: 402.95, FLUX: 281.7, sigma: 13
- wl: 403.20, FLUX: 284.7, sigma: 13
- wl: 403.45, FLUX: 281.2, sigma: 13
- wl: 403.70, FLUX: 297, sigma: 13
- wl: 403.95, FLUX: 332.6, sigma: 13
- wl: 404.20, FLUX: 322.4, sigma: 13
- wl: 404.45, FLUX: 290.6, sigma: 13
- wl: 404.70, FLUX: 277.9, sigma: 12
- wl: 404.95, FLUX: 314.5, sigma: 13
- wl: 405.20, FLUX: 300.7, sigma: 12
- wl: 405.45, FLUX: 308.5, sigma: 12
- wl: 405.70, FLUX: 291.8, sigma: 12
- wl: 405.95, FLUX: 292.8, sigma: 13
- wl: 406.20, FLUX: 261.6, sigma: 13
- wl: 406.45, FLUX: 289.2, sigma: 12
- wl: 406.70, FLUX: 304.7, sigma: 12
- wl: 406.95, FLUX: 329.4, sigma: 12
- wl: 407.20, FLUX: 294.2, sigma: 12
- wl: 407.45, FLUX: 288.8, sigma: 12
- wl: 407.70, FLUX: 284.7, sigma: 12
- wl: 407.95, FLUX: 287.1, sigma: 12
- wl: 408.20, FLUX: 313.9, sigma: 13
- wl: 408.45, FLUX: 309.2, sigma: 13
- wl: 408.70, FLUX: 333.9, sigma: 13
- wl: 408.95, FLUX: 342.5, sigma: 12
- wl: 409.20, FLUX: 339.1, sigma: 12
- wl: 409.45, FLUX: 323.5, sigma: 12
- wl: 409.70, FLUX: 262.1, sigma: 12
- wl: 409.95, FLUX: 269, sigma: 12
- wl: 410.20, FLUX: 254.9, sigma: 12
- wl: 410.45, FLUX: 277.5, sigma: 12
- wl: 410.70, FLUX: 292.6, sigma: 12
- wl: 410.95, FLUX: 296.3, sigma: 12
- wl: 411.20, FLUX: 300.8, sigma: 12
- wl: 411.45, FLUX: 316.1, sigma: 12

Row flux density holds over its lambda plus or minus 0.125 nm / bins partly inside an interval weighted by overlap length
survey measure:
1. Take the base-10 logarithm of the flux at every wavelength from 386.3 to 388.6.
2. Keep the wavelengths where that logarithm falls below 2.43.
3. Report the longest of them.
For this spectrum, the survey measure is 388.45 nm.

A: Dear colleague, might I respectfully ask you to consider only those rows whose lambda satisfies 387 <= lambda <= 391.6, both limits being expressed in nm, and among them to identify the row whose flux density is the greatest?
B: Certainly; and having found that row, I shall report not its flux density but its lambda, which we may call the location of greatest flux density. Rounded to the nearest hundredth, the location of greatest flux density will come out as 391.20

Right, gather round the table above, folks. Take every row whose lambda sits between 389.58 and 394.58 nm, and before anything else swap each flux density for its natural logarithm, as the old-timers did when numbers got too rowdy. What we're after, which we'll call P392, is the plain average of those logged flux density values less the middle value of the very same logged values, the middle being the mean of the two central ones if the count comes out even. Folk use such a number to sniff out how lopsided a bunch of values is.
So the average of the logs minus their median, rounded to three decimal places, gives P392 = -0.108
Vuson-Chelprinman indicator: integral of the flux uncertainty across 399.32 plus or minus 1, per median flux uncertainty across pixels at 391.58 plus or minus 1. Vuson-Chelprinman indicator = 1.7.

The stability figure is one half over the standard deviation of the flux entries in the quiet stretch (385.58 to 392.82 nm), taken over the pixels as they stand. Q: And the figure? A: 0.017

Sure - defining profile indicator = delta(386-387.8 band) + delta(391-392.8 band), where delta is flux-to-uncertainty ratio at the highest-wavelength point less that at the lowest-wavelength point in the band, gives -10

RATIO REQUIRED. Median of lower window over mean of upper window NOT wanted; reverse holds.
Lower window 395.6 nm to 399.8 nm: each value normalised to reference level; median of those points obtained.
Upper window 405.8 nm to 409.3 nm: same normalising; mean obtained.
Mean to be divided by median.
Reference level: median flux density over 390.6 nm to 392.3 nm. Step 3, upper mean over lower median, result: 1.46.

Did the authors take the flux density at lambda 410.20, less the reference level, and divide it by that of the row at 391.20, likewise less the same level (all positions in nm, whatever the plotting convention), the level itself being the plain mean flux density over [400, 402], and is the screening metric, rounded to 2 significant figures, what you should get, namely 1.0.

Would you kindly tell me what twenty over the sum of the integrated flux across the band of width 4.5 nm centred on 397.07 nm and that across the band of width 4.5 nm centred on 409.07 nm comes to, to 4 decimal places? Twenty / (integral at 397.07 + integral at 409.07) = 0.0089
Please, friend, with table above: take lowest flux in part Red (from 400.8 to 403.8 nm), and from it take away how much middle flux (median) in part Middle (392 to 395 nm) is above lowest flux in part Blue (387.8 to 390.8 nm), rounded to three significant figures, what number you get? 264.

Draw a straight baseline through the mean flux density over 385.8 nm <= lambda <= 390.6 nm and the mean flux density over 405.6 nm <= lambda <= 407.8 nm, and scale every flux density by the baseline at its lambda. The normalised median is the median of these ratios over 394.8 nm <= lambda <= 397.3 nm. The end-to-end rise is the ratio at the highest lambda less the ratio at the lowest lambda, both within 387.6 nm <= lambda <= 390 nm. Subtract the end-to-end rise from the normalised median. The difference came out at 0.6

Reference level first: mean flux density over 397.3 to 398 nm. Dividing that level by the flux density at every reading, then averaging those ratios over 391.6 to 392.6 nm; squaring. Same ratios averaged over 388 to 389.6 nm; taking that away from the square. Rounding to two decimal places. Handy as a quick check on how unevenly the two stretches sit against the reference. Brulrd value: -0.29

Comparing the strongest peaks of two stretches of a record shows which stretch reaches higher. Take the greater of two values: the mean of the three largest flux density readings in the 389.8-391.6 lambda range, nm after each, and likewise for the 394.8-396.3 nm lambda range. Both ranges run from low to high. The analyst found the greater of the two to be 244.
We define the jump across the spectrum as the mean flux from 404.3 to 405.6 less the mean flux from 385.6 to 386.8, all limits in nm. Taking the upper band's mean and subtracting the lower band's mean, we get 112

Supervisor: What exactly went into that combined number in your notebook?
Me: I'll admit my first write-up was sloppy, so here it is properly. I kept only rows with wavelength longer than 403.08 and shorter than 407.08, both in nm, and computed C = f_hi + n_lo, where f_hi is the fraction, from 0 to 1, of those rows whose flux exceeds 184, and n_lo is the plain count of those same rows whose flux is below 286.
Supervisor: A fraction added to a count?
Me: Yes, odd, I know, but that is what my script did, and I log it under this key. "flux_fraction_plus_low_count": 5.0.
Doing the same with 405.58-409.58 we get 3.0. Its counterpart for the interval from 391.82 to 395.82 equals 16.6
